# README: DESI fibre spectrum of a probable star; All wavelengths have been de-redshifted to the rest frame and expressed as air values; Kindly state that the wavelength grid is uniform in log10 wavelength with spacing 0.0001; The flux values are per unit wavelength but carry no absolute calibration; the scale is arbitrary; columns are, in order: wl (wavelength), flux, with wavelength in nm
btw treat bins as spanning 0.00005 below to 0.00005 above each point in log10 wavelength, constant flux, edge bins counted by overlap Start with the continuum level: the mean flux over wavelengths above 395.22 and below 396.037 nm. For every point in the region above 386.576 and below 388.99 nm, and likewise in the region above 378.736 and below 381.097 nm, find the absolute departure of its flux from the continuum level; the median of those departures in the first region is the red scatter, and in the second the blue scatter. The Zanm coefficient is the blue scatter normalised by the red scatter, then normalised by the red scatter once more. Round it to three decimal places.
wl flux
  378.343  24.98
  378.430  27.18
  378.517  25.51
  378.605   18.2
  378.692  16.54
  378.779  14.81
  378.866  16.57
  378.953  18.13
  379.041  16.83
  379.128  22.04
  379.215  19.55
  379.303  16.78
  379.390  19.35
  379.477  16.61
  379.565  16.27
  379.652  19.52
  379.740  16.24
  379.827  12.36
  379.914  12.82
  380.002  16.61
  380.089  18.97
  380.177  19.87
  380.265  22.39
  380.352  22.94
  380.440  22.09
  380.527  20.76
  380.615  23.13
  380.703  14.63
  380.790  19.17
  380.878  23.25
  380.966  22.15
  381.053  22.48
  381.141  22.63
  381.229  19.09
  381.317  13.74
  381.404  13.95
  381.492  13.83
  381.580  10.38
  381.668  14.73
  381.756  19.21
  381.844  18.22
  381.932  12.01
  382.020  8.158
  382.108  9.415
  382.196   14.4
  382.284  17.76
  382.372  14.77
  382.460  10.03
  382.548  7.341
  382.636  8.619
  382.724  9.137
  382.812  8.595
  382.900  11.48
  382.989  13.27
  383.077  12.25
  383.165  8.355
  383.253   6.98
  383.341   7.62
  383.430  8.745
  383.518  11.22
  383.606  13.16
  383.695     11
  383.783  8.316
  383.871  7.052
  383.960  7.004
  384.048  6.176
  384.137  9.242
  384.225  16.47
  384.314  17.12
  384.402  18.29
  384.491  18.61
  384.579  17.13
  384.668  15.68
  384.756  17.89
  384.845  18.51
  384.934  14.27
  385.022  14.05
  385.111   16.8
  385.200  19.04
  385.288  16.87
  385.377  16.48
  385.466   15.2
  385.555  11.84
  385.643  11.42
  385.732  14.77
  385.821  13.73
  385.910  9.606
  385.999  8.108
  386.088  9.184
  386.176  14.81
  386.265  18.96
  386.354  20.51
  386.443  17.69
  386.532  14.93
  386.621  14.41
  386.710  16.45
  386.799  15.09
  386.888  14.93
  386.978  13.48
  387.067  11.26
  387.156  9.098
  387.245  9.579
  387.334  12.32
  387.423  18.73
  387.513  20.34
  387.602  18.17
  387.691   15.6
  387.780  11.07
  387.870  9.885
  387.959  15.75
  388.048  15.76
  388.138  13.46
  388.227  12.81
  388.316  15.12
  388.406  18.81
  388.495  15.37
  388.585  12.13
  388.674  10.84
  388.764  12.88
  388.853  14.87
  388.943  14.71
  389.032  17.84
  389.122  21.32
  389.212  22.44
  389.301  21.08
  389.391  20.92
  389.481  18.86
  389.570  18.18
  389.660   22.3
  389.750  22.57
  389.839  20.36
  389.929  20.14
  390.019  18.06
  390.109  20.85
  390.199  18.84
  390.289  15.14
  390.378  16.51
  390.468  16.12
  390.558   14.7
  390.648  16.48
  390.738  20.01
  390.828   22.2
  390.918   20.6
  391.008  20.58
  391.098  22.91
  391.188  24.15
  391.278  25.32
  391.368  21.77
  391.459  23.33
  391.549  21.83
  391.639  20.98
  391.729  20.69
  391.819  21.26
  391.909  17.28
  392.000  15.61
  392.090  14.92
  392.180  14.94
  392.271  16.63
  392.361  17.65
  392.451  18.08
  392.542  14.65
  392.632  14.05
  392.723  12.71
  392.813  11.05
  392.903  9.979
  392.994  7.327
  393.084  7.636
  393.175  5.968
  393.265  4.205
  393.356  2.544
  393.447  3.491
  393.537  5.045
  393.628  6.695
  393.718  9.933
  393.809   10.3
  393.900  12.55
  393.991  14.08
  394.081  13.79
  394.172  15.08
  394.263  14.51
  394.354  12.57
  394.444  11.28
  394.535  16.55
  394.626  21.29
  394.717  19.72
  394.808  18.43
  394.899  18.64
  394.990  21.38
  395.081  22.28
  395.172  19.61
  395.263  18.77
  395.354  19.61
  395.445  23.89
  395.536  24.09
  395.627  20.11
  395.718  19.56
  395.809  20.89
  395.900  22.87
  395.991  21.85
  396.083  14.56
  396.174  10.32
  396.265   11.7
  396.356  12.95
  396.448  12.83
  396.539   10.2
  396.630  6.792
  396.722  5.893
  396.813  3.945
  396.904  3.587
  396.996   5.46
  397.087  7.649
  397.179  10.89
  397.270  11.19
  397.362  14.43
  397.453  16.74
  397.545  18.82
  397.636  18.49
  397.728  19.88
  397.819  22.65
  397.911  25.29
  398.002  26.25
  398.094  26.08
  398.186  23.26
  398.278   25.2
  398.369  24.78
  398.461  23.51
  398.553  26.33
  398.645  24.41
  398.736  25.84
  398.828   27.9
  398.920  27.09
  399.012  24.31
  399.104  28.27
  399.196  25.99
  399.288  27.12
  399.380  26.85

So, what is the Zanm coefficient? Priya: 0.049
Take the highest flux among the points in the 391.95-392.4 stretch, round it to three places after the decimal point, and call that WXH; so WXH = 17.650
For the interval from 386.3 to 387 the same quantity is 20.510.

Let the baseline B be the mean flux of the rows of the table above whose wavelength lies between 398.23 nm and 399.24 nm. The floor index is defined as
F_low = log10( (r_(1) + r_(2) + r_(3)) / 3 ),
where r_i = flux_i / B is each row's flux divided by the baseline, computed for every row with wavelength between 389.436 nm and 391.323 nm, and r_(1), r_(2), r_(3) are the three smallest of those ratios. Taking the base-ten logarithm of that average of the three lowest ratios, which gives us -0.23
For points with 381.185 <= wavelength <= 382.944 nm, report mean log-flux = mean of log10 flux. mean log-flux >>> 1.09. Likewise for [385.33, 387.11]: 1.14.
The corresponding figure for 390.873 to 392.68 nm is 1.28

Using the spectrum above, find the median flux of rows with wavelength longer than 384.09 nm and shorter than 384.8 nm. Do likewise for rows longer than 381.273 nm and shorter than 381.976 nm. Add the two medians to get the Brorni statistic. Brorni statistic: 31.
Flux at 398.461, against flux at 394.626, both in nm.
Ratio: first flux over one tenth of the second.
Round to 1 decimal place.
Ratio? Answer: 11.0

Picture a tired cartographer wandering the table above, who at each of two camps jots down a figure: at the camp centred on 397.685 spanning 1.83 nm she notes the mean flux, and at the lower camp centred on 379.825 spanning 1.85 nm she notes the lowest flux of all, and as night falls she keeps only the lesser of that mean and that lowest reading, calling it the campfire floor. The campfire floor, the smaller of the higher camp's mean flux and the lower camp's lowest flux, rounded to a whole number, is 12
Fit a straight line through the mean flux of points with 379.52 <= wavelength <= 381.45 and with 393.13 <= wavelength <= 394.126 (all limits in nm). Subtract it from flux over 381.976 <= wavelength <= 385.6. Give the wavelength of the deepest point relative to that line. 382.548 nm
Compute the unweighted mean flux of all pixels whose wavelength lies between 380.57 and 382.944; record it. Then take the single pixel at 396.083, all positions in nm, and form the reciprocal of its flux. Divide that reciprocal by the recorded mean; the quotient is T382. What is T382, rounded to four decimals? 0.0046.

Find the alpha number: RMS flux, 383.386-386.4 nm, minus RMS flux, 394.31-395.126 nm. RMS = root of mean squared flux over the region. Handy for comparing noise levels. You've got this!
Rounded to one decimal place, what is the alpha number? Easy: -4.0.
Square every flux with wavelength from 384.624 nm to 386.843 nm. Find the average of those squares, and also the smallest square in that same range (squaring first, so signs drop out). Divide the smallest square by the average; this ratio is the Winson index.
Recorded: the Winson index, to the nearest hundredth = 0.28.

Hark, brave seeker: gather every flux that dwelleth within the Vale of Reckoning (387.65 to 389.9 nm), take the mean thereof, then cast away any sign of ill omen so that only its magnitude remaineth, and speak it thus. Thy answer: 16.6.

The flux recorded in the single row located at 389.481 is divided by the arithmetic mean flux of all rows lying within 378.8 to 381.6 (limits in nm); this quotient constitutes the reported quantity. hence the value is 1.0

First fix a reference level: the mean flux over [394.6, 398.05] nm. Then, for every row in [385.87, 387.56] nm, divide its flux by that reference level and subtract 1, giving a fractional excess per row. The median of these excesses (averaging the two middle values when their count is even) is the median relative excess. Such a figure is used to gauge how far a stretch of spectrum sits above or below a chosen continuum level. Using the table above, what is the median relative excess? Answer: -0.10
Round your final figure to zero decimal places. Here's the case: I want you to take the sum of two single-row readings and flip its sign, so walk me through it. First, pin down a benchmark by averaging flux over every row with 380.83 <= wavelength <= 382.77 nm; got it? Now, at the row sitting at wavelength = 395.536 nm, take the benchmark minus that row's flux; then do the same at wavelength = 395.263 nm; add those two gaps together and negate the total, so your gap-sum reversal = 13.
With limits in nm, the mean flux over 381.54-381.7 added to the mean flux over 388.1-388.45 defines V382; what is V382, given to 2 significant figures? 28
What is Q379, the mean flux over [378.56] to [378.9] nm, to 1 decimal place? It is 16.5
